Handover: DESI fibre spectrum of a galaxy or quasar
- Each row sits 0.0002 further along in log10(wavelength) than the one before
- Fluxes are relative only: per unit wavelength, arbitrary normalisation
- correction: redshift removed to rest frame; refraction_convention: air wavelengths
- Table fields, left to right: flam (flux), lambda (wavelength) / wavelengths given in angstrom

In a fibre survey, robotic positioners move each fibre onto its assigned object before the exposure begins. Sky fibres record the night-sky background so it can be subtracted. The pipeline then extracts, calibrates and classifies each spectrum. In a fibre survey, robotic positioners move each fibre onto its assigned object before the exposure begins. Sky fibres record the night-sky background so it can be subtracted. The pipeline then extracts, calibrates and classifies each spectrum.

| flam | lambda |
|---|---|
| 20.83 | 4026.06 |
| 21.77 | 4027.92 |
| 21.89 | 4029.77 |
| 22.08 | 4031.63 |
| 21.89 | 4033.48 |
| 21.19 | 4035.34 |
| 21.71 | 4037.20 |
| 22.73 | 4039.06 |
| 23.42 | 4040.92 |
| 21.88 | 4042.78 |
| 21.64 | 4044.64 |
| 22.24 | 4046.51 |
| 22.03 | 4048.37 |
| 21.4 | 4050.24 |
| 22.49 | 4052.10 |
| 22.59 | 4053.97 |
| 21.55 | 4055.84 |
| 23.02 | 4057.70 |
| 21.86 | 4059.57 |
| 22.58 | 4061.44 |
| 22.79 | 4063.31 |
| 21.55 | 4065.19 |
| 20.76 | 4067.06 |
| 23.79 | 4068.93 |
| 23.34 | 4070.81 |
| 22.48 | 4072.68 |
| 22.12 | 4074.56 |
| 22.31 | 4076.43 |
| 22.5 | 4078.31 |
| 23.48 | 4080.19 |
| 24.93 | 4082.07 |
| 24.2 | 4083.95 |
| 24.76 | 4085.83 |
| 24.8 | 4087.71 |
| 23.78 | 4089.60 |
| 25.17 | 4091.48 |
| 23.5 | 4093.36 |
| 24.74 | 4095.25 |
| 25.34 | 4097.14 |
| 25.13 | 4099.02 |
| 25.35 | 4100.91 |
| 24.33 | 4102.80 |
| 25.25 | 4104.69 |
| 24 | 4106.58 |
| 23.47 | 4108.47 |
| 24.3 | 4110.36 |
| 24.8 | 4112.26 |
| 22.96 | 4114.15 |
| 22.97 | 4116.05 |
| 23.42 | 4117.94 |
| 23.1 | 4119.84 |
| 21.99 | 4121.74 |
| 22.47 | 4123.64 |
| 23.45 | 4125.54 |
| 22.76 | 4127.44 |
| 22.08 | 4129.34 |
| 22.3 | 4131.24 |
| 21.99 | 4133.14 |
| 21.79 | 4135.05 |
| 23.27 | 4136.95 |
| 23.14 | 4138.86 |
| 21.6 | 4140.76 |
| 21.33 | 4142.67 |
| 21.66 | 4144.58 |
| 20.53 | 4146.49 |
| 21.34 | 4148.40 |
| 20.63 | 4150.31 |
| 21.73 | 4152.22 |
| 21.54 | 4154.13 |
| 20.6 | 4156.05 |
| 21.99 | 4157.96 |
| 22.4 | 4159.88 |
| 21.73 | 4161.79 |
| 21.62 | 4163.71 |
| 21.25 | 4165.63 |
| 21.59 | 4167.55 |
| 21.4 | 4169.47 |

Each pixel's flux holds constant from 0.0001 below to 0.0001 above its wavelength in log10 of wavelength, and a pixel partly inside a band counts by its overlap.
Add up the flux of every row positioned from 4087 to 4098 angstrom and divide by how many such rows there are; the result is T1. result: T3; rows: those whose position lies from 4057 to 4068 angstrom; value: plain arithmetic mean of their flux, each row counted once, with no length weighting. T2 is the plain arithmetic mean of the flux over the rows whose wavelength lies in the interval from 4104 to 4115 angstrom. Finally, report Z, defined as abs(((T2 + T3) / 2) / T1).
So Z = 0.94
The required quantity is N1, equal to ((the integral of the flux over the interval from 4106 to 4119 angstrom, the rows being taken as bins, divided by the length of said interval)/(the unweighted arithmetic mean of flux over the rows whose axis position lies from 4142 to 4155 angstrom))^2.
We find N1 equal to 1.24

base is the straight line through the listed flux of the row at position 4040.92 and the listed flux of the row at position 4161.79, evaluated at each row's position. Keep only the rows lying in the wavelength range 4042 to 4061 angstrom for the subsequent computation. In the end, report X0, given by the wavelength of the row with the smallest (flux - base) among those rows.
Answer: 4050.24 angstrom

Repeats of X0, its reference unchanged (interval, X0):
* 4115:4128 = 4121.74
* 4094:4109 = 4108.47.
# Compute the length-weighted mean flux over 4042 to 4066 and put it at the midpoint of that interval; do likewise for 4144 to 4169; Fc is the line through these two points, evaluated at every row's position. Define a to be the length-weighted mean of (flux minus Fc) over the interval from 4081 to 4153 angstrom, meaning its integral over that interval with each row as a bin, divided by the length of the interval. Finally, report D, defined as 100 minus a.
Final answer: 98.4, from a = 1.6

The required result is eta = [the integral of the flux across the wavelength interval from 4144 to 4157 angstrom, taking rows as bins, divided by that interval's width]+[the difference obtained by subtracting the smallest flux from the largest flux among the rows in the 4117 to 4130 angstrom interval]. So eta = 22.6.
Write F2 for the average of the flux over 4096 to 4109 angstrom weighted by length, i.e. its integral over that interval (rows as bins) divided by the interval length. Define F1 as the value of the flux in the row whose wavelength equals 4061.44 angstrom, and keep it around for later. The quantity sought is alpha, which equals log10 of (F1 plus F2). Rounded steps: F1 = 22.58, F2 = 24.7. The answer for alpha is 1.675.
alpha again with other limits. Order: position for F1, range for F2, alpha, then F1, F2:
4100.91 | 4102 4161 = 1.680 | 25.35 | 22.5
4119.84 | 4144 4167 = 1.649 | 23.1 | 21.4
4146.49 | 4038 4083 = 1.634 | 20.53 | 22.5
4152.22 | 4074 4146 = 1.655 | 21.73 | 23.4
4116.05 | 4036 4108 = 1.664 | 22.97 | 23.2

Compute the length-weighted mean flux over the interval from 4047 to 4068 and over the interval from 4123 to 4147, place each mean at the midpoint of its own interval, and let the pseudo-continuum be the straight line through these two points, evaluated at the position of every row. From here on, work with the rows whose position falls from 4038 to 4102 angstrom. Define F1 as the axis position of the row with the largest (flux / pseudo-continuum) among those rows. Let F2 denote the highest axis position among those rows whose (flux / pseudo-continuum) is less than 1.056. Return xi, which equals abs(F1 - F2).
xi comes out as 22.6 angstrom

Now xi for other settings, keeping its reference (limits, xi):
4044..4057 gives 1.9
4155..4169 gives 7.7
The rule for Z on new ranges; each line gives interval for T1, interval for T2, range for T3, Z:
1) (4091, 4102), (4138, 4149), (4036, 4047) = 0.88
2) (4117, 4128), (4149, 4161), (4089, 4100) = 1.01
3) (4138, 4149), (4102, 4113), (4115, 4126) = 1.09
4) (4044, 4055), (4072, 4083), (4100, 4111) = 1.07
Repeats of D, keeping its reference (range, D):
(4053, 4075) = 99.7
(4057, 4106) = 98.3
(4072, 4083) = 99.0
